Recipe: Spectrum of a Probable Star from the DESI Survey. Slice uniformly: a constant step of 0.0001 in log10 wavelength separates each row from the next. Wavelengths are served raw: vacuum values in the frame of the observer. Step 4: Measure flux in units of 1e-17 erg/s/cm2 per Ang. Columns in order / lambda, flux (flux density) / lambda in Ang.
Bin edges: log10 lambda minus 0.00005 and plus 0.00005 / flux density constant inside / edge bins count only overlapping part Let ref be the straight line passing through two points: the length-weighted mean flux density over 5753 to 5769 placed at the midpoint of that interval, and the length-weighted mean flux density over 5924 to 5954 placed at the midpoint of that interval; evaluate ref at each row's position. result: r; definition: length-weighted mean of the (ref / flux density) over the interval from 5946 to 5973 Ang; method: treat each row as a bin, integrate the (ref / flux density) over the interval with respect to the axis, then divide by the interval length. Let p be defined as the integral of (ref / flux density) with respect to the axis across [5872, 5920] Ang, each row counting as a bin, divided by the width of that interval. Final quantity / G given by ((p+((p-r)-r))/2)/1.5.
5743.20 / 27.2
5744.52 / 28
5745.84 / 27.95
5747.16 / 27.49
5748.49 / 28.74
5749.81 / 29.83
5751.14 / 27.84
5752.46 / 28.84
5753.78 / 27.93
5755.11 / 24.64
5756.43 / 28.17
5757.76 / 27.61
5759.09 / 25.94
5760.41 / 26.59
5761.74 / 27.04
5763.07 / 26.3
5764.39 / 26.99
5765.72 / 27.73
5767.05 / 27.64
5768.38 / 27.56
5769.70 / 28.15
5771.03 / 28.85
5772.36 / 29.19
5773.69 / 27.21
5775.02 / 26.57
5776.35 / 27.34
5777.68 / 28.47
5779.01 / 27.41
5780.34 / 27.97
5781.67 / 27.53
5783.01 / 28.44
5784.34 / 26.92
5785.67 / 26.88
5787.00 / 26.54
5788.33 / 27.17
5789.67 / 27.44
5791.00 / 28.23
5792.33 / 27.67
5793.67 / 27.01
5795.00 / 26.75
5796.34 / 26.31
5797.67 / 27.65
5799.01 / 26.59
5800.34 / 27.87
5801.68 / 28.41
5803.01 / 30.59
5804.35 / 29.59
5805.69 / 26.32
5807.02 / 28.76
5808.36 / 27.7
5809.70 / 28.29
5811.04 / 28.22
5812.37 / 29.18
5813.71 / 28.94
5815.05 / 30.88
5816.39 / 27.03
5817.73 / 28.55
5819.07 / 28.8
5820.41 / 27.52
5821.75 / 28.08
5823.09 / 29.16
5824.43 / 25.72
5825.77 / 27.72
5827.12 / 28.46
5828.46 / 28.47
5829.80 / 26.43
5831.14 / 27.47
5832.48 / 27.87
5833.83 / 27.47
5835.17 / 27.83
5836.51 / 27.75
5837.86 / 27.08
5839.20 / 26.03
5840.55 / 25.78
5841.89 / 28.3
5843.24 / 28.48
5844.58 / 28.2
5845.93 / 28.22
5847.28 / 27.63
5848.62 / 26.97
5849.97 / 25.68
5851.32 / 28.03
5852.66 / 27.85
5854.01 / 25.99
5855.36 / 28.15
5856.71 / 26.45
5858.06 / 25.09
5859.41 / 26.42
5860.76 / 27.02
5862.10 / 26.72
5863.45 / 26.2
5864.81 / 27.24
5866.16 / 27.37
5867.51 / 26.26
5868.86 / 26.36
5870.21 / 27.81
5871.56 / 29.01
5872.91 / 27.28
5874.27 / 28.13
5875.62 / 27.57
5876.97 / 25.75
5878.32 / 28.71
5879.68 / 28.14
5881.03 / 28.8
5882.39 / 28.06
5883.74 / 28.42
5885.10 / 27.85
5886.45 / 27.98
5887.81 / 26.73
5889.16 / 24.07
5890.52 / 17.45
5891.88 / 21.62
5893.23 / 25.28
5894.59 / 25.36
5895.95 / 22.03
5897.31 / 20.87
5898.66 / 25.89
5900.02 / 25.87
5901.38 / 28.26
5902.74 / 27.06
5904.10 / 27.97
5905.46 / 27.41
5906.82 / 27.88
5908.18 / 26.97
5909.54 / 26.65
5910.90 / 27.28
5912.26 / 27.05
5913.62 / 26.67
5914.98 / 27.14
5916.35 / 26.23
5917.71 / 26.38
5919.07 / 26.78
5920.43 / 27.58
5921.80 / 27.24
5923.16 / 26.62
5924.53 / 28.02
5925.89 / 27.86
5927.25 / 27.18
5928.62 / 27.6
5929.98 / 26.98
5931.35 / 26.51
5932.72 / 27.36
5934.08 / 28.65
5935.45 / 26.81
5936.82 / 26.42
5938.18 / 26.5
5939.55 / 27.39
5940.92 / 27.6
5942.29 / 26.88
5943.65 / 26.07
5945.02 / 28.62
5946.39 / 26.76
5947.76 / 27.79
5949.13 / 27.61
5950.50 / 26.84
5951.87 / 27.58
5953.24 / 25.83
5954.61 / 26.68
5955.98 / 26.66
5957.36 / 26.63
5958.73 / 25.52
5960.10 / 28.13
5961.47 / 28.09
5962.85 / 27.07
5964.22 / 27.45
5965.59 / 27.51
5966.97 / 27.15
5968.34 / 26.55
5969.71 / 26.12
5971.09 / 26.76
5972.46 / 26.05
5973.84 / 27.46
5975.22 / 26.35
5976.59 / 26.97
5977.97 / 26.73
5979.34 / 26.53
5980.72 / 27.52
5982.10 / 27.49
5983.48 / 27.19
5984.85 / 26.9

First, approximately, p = 1.04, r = 1.01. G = 0.020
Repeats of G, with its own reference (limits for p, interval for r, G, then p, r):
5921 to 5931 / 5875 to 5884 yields 0.014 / 1.00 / 0.97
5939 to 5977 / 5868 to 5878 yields 0.012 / 1.01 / 0.99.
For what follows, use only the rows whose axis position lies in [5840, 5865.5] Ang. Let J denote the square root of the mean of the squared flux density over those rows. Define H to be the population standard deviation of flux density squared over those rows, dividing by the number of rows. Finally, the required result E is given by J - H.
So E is -28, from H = 55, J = 27.09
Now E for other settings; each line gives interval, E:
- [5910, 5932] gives 0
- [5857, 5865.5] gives -10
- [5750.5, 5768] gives -30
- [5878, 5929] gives -86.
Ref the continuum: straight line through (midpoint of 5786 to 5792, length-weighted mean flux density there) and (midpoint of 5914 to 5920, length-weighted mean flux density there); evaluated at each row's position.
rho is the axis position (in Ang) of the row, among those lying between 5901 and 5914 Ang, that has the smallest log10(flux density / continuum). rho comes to 5909.54 Ang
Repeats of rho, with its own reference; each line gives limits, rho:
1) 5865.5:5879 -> 5876.97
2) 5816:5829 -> 5824.43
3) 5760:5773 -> 5763.07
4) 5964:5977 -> 5972.46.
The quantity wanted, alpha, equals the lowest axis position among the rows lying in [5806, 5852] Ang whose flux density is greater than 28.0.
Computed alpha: 5807.02 Ang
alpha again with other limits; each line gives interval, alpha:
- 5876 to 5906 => 5878.32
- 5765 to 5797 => 5769.70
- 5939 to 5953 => 5945.02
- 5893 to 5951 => 5901.38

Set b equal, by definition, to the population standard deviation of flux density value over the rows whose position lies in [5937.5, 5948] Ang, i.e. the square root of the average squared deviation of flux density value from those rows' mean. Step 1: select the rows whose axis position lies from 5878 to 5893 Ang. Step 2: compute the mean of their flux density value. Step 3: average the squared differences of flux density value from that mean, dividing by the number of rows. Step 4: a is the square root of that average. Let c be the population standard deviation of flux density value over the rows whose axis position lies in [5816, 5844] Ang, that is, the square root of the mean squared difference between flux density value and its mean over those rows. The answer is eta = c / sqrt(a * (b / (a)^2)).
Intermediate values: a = 3.48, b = 0.76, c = 0.96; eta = 2.0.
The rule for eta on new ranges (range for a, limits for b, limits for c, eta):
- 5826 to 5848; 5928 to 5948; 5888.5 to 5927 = 2.6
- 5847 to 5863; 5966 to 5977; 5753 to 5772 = 1.5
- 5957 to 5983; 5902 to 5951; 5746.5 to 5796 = 1.0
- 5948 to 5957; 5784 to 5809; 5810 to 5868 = 0.8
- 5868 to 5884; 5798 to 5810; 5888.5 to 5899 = 2.3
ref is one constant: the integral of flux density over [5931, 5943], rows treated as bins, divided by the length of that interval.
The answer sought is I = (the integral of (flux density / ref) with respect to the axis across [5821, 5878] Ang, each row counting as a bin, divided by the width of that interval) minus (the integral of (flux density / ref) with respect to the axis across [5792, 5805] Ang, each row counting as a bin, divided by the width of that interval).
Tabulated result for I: -0.02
